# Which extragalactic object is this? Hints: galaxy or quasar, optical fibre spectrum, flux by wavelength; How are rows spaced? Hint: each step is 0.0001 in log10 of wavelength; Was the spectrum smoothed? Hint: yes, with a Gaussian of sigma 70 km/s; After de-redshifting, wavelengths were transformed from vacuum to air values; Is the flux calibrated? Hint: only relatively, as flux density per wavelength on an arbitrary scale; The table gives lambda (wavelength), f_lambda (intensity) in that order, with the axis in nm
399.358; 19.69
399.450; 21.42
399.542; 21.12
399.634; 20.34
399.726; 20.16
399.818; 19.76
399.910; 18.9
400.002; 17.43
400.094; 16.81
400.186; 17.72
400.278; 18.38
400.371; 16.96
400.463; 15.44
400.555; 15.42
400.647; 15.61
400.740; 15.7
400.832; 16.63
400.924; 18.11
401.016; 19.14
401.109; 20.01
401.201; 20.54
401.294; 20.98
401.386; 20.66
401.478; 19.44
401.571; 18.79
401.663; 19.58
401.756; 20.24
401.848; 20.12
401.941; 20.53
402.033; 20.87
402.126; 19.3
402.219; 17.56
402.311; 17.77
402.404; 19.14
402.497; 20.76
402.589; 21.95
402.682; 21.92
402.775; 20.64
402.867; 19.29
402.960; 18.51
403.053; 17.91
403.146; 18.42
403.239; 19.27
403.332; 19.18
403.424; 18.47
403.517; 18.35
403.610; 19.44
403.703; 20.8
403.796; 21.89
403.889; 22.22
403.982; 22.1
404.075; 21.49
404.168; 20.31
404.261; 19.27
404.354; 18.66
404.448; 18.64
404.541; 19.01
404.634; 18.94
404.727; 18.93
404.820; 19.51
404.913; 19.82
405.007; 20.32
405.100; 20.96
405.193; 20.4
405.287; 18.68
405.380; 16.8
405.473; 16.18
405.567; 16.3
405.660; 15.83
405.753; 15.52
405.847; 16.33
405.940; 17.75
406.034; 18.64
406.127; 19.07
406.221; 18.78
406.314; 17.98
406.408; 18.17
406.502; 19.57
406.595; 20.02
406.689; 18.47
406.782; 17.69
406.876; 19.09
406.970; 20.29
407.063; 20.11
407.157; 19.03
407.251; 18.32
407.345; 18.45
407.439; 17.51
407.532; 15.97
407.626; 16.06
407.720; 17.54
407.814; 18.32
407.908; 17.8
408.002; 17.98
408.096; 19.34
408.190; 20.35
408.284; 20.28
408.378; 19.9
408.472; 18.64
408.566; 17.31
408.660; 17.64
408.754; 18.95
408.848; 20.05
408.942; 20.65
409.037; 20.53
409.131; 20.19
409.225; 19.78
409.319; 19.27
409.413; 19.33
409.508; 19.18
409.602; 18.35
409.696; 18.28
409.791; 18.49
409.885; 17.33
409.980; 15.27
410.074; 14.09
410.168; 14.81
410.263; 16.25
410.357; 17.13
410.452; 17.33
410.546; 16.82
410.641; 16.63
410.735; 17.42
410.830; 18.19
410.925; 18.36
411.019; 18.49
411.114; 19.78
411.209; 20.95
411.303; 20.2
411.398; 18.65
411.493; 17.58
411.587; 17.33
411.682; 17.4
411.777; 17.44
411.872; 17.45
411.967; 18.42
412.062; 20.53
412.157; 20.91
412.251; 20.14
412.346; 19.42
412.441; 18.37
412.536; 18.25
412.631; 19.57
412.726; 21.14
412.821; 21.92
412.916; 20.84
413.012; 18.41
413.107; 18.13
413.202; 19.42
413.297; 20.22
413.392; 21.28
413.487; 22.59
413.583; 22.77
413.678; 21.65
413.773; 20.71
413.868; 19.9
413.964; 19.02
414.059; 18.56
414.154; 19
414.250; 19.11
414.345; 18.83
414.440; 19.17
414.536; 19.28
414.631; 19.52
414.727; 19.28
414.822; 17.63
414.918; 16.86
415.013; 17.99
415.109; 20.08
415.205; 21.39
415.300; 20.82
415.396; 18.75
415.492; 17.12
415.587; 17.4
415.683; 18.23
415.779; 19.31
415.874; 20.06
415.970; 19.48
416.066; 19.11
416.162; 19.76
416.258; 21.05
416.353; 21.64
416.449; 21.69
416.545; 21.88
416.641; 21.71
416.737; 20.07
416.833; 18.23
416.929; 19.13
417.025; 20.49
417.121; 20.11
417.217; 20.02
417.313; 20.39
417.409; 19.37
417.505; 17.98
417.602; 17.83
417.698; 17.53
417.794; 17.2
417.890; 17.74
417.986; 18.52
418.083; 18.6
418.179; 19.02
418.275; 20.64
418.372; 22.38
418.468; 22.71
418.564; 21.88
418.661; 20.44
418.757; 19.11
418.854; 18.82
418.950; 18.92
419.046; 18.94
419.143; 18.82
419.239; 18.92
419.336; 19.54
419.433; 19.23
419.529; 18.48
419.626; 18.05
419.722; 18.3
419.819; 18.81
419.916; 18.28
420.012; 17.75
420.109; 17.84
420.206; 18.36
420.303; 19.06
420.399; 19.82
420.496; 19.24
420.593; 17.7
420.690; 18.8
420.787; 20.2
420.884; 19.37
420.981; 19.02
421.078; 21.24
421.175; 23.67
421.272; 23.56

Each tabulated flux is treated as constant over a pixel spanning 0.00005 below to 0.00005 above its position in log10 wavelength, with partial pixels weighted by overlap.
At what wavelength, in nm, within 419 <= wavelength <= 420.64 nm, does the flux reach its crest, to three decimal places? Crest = 420.399 nm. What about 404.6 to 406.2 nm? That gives 405.100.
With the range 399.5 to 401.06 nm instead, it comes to 399.542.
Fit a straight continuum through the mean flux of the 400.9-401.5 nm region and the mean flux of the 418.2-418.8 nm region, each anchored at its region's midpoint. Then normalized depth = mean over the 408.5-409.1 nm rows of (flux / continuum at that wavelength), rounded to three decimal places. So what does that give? 0.939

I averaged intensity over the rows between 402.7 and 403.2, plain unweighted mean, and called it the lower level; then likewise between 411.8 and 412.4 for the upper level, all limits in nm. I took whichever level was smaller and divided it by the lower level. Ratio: 1.00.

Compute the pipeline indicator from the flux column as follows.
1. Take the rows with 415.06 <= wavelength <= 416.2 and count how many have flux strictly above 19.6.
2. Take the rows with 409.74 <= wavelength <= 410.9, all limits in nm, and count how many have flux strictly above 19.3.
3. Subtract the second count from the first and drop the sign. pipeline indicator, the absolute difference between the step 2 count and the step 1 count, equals 5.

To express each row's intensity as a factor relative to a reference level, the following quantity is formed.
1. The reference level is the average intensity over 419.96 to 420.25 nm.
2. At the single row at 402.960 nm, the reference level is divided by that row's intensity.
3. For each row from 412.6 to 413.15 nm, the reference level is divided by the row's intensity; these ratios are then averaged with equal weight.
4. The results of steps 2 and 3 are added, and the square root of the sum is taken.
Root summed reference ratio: 1.37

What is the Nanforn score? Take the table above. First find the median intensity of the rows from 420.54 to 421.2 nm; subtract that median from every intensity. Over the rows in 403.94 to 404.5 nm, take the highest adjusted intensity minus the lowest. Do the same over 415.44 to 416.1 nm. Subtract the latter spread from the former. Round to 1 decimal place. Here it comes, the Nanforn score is 0.5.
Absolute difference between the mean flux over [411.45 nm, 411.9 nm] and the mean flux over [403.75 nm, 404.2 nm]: 4.2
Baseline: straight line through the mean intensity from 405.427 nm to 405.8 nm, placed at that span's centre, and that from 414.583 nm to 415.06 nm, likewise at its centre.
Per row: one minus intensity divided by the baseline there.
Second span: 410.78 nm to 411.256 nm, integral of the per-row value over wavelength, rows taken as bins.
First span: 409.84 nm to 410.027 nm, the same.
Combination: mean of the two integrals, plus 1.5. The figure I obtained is 1.48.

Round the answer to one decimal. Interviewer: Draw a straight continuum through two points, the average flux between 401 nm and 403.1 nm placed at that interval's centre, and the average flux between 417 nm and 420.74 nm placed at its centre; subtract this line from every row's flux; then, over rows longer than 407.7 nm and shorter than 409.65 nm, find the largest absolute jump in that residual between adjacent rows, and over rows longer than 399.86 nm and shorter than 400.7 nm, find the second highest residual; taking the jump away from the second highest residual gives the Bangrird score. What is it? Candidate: -2.9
